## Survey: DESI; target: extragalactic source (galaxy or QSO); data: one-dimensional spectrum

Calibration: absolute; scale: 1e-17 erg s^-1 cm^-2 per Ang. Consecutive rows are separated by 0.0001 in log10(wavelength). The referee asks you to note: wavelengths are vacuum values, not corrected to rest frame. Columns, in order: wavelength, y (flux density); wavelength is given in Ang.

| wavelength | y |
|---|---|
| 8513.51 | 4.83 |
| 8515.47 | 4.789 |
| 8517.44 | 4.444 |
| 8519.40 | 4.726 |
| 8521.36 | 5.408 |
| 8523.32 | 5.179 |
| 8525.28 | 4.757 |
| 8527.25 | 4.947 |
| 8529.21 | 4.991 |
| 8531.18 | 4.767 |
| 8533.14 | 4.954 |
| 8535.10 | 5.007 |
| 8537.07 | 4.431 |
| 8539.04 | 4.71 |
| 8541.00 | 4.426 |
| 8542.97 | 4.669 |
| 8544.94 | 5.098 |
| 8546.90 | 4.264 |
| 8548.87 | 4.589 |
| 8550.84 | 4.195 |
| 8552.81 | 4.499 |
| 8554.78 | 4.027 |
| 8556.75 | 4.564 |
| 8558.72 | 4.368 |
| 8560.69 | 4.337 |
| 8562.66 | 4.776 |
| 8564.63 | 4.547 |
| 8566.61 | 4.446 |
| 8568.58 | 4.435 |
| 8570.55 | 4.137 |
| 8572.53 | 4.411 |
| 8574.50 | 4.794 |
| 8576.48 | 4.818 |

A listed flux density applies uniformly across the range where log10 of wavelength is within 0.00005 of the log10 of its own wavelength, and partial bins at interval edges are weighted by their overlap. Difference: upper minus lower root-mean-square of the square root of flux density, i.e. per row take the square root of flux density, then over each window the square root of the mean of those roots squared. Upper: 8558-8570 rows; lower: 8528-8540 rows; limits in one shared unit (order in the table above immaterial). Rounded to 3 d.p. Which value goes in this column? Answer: -0.075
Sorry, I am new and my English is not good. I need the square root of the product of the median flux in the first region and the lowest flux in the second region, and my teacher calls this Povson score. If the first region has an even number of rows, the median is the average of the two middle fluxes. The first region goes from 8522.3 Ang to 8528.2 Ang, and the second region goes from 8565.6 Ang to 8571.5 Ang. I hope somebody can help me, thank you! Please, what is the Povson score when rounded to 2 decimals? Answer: 4.52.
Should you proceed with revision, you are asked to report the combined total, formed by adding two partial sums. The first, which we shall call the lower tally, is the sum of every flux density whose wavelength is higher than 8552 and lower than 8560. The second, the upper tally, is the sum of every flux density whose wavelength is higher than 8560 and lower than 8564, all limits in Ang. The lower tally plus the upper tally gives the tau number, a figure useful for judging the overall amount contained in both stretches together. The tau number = 27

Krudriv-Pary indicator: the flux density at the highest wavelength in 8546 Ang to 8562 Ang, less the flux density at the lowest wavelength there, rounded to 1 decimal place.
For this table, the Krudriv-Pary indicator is 0.1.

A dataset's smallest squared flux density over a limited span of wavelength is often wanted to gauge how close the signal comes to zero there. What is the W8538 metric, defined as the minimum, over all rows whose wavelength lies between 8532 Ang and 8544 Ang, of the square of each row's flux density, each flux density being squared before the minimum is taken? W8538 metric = 19.6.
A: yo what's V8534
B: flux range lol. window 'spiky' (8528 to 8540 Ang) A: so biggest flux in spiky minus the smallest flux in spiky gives 0.58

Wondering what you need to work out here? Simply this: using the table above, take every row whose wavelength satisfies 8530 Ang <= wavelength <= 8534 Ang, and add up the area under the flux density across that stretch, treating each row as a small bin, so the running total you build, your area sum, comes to 19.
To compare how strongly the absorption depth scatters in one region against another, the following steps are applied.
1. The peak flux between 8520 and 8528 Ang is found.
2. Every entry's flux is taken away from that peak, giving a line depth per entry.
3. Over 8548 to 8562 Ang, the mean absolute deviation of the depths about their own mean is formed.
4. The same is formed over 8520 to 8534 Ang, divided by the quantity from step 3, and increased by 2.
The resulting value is 3.07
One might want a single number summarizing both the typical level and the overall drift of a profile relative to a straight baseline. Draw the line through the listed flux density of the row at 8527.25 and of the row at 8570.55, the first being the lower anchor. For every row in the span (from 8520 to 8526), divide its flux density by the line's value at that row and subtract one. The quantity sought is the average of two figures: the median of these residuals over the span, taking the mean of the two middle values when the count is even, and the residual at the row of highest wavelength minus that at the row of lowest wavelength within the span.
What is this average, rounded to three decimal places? -0.042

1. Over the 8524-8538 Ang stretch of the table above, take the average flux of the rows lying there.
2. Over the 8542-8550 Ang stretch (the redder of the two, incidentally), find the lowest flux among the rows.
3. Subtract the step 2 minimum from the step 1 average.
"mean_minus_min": 0.6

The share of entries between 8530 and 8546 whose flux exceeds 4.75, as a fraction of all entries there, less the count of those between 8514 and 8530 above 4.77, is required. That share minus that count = -4.5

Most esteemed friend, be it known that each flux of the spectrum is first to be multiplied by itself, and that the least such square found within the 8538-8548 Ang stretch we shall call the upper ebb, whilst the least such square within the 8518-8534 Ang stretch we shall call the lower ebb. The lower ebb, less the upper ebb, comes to 4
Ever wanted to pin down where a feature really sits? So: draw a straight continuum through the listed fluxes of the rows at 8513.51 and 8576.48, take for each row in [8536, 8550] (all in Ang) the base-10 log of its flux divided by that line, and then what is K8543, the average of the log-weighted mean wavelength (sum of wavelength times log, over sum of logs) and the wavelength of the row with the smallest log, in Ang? 8544.8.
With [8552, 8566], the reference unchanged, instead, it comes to 8556.2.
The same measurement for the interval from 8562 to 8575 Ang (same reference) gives 8569.8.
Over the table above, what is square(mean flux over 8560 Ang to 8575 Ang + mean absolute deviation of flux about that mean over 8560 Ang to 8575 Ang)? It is 21.6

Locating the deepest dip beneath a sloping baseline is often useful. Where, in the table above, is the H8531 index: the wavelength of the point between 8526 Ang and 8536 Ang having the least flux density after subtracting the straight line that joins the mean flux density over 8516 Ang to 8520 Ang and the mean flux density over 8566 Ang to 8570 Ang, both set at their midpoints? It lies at 8531.18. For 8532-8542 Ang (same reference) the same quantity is 8537.07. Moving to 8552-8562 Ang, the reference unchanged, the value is 8554.78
